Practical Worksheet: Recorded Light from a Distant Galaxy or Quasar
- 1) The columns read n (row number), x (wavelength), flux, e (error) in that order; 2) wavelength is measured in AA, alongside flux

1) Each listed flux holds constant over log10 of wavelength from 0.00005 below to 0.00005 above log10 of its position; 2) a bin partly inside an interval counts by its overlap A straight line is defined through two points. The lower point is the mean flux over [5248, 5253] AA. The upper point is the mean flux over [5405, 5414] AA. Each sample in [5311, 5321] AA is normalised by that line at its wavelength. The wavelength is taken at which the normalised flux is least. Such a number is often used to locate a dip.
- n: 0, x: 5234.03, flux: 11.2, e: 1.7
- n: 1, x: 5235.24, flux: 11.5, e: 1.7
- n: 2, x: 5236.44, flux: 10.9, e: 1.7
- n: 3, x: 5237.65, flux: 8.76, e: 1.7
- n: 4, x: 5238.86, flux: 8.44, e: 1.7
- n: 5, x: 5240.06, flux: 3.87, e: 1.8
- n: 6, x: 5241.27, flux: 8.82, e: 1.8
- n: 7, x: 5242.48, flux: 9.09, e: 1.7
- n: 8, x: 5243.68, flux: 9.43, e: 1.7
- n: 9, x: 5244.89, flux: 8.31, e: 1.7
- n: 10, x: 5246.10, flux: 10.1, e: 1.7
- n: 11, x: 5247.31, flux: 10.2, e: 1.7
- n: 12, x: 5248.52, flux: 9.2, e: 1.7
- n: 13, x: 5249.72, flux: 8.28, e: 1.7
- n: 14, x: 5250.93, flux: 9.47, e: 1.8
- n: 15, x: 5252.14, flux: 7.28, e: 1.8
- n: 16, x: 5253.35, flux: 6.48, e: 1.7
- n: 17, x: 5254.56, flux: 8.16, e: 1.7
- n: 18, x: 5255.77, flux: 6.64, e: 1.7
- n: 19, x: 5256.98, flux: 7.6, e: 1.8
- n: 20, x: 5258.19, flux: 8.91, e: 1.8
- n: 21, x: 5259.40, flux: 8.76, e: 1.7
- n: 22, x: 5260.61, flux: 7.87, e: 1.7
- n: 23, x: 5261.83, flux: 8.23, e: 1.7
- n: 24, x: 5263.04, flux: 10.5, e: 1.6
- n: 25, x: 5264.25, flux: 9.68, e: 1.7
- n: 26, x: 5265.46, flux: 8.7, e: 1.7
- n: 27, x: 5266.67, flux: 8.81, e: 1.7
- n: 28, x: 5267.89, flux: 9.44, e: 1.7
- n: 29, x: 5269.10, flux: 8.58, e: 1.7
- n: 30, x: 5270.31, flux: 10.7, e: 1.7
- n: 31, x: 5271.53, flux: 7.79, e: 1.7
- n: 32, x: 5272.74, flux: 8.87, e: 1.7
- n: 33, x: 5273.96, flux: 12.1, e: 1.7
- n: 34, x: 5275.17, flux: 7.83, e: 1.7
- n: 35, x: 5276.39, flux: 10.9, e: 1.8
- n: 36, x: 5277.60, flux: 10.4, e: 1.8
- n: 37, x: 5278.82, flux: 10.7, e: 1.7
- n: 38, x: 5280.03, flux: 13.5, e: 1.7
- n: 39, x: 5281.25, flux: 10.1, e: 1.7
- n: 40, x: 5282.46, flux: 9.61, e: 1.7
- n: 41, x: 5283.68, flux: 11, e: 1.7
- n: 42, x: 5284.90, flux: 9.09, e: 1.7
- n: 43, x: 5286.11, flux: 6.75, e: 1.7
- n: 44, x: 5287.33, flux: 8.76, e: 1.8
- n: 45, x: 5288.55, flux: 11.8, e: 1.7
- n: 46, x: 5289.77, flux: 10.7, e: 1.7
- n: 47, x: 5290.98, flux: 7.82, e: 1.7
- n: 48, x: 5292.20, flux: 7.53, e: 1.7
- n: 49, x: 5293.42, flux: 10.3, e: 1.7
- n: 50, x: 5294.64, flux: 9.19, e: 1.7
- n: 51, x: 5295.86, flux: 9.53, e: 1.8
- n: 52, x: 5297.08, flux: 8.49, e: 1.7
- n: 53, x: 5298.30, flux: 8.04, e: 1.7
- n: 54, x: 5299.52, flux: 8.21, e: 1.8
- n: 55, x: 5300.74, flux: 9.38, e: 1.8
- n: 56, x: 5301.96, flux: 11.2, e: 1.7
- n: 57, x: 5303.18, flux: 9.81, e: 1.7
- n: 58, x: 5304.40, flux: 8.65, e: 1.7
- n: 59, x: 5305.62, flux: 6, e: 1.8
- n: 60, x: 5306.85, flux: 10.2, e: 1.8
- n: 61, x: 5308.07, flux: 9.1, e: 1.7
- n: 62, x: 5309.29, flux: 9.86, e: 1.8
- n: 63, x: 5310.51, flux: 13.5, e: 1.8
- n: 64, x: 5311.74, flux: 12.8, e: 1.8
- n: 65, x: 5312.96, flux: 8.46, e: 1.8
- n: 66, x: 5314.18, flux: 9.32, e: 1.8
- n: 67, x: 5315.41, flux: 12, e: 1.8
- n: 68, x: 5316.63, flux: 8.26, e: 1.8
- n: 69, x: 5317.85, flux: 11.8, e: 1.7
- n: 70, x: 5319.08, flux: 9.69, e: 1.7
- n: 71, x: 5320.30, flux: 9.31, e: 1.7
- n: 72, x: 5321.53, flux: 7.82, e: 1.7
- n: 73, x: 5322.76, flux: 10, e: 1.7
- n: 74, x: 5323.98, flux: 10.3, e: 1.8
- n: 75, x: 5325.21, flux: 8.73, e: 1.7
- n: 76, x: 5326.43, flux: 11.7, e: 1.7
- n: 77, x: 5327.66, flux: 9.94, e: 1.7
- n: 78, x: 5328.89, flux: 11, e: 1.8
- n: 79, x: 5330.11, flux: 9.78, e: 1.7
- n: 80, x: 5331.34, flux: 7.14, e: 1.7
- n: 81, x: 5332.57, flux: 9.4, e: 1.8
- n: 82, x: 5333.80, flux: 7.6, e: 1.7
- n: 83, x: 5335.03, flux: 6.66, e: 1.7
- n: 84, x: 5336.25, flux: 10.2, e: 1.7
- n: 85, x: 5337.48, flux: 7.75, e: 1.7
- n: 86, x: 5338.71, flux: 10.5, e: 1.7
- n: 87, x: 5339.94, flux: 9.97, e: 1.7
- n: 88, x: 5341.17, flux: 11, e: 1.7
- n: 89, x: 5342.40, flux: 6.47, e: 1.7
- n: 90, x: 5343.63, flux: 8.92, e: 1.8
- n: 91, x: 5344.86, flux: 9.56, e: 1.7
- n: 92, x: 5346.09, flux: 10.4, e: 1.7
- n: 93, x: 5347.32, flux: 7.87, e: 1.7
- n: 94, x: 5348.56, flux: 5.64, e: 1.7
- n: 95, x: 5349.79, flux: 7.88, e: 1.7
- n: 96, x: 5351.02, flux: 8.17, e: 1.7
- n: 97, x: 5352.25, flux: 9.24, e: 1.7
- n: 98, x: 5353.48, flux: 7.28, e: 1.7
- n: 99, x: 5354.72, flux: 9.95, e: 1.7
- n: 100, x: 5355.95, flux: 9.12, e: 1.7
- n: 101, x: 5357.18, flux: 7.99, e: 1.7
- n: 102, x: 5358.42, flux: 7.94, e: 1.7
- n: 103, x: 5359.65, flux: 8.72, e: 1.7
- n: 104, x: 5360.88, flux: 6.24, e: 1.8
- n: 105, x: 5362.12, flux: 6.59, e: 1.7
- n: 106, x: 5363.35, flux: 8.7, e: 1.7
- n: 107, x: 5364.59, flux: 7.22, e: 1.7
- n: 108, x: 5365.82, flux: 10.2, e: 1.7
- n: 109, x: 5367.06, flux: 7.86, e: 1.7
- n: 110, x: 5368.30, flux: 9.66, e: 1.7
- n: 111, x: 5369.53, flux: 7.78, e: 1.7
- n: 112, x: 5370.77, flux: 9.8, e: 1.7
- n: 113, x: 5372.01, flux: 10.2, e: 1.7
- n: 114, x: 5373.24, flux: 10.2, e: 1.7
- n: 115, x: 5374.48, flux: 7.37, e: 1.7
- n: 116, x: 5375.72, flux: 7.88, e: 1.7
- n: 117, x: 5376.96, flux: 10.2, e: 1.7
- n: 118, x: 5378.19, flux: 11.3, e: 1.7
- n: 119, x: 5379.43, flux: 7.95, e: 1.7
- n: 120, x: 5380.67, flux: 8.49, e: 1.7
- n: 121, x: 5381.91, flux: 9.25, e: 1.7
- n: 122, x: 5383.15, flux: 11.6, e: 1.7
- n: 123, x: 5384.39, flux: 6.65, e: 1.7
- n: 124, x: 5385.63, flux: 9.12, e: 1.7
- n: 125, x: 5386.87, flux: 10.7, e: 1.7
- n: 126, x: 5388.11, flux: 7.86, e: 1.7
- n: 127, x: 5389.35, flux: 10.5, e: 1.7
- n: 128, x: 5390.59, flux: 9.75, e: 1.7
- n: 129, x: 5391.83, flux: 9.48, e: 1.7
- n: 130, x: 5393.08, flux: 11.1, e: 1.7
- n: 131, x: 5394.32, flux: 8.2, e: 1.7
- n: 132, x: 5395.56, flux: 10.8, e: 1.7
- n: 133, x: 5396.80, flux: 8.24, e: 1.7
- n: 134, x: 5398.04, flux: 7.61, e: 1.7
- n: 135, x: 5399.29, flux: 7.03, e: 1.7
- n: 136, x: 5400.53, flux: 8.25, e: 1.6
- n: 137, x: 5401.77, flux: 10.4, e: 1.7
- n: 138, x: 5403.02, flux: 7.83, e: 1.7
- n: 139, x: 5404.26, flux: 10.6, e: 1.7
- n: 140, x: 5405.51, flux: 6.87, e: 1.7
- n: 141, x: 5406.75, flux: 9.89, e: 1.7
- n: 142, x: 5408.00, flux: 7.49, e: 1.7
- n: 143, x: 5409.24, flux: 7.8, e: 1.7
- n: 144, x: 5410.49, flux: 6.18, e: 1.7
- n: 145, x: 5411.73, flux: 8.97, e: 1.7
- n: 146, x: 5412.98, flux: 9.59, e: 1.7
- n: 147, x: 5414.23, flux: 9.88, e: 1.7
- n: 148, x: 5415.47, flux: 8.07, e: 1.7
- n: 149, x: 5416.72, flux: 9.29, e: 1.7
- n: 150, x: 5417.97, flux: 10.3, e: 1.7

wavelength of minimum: 5316.63 AA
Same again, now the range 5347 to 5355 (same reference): 5348.56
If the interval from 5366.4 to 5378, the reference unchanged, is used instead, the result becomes 5374.48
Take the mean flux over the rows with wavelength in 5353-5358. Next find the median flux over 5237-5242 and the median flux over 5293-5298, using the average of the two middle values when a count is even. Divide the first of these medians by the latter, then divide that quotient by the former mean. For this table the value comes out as 0.107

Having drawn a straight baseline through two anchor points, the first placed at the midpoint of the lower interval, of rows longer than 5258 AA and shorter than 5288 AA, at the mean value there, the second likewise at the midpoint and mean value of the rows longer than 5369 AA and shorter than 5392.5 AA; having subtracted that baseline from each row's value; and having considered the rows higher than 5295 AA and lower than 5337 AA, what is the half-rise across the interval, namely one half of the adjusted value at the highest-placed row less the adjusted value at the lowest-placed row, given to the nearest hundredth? 0.38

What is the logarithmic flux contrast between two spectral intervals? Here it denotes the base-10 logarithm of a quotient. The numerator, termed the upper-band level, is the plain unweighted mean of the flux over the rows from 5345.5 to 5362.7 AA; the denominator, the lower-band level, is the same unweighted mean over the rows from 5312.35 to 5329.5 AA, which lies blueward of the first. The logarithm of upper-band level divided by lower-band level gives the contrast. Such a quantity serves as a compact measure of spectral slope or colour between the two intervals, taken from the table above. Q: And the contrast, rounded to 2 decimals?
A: -0.09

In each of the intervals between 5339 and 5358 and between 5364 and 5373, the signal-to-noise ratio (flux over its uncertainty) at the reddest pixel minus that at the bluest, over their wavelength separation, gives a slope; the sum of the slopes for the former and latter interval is 0.17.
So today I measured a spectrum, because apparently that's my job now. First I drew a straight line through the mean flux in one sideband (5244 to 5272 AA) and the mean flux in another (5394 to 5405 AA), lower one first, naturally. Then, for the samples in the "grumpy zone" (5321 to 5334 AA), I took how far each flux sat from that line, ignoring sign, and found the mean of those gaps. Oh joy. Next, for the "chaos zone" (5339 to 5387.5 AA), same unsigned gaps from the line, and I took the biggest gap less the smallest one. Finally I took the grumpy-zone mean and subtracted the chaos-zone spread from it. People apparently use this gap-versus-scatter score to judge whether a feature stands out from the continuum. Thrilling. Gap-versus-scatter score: -1.7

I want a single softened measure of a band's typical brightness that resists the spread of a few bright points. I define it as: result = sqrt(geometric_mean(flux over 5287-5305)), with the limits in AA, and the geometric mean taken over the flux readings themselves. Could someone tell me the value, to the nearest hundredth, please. 3.04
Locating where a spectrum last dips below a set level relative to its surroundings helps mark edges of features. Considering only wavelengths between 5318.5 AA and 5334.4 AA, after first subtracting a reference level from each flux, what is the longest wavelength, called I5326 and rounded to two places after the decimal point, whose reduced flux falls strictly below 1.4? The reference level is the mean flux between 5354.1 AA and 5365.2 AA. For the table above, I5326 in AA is 5333.80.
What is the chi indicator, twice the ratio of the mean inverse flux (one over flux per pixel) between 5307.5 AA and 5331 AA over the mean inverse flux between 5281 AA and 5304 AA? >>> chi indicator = 1.84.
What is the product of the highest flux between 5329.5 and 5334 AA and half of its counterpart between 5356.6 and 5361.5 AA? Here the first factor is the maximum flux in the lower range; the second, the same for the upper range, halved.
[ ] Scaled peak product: 42.6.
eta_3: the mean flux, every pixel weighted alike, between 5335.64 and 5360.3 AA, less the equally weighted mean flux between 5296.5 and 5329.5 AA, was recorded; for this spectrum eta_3 -1.0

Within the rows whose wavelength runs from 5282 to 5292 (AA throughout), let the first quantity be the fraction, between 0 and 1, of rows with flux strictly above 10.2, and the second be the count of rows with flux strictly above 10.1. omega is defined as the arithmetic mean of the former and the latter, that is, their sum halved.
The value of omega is 1.7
